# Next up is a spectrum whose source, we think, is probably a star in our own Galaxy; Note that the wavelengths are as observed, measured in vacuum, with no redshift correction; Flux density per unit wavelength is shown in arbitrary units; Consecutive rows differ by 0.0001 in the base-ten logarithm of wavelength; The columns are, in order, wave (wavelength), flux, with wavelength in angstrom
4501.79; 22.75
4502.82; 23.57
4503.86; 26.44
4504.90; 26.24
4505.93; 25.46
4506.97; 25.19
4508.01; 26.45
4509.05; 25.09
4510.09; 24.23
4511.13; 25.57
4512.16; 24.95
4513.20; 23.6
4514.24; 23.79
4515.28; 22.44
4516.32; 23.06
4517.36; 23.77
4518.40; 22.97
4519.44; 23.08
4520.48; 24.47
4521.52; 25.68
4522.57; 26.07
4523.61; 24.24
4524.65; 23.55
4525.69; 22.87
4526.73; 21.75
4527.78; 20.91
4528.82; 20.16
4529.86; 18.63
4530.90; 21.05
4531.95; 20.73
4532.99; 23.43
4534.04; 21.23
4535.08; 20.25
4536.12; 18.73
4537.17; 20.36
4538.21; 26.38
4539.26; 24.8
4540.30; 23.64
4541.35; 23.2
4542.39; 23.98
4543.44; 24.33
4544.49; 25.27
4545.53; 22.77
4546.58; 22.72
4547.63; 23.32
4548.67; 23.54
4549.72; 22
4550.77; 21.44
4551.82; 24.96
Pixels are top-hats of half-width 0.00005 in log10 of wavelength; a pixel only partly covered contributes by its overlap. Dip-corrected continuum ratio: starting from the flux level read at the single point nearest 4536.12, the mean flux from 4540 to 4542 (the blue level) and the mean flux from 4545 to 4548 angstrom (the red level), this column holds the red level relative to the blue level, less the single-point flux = -17.8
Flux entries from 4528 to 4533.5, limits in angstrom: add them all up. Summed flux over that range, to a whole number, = 104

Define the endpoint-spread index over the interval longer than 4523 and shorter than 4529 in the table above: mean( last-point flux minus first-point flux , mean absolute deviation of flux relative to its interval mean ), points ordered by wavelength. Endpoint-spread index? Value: -1.4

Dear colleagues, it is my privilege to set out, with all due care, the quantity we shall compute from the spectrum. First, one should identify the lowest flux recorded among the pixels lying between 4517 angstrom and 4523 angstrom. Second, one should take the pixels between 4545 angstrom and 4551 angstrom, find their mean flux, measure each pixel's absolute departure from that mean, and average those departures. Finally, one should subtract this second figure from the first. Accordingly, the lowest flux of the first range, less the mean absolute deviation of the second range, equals 22.4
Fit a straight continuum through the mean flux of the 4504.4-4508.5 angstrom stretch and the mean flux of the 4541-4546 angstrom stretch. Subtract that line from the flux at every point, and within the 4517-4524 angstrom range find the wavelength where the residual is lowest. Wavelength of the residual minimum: 4518.40 angstrom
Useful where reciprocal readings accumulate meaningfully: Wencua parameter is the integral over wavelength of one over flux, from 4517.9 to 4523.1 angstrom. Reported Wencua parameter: 0.213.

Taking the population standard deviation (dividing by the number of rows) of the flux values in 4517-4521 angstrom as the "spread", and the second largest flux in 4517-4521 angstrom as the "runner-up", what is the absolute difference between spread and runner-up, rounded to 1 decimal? 23.2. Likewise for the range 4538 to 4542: 23.6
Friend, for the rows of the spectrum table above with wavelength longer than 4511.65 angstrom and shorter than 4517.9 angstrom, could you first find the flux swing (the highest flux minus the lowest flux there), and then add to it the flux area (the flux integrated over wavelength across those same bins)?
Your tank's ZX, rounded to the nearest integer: 150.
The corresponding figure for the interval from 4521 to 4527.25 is 154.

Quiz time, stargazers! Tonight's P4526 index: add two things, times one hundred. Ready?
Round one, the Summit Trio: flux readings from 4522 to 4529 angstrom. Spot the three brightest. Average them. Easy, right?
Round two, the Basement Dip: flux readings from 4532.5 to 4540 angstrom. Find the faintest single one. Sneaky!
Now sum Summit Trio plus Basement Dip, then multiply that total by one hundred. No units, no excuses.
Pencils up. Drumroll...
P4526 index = 4335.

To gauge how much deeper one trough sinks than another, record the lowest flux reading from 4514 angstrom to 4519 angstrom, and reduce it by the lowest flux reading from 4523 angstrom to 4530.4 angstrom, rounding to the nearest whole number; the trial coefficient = 4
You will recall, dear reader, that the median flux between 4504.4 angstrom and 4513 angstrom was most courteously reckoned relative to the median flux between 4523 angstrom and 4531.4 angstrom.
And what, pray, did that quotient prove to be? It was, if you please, 1.18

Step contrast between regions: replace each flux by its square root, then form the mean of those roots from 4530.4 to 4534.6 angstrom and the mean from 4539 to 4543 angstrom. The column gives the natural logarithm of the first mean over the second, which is -0.05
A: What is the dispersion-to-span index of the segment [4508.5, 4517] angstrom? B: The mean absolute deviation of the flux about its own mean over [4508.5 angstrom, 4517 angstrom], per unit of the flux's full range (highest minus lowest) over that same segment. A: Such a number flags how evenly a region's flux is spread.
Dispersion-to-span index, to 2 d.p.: 0.28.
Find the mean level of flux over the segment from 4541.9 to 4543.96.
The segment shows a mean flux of 24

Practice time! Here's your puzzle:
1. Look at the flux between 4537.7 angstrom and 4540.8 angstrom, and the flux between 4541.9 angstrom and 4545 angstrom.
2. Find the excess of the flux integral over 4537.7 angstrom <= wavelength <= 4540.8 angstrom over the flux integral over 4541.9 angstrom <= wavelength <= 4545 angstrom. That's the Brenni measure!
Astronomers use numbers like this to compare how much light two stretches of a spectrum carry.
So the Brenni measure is 1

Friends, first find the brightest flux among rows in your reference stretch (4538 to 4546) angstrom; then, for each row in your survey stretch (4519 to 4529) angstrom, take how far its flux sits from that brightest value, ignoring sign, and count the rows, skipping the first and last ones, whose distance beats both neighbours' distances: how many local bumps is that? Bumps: 0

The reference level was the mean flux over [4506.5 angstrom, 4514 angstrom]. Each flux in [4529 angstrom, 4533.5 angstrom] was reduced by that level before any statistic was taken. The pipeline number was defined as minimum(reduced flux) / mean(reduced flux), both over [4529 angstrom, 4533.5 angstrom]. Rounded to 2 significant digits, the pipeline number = 1.6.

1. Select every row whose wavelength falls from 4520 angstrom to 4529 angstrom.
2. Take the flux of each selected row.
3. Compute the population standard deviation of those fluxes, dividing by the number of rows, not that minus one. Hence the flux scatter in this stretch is 1.9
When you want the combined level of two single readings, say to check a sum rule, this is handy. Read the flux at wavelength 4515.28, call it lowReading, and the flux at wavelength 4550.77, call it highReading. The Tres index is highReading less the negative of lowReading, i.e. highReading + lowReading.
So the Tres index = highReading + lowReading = 44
